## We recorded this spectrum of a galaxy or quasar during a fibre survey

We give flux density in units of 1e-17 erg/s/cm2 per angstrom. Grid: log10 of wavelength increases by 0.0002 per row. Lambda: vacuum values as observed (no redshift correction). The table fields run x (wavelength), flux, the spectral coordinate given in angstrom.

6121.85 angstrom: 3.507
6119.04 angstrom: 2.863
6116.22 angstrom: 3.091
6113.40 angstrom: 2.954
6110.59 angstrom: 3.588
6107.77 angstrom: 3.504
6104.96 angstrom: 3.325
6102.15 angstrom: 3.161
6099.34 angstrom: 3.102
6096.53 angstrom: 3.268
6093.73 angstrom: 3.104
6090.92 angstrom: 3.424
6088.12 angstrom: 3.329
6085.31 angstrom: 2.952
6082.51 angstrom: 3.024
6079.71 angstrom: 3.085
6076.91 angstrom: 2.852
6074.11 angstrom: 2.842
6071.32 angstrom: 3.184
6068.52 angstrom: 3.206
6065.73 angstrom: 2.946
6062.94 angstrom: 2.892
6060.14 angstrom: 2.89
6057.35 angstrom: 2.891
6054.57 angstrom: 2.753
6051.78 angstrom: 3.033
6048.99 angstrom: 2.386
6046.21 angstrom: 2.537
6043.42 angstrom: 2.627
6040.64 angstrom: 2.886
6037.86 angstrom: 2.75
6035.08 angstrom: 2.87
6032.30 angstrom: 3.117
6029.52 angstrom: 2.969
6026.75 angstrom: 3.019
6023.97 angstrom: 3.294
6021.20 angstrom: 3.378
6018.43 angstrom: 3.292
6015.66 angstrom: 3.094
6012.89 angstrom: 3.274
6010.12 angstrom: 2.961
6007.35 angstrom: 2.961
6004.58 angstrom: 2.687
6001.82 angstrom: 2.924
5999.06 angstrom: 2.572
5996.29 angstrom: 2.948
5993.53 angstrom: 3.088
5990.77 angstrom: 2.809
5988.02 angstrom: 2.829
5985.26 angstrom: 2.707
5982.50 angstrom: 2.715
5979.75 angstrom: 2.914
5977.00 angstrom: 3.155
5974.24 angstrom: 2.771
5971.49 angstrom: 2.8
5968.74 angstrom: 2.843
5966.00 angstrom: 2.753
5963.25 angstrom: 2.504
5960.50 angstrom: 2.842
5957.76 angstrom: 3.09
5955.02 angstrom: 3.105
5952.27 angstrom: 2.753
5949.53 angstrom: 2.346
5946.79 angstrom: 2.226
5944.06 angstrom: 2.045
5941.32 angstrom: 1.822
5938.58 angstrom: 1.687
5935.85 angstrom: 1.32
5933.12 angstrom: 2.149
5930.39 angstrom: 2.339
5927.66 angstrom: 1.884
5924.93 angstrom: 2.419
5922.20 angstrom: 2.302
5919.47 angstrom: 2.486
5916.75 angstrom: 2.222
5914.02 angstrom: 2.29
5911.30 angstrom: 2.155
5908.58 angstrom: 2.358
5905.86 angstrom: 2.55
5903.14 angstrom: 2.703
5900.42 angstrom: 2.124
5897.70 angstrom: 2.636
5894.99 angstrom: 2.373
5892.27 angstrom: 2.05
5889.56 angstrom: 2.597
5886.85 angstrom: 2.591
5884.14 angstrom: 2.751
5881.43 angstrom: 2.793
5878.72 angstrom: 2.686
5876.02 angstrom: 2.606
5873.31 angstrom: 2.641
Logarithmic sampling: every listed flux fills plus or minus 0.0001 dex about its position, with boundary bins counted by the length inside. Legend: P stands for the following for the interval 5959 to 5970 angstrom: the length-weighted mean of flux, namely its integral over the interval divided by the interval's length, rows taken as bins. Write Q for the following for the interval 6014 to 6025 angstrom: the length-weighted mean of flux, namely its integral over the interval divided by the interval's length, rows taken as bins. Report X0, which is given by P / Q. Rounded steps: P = 2.74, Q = 3.3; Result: 0.84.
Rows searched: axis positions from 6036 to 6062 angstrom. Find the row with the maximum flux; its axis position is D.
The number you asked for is 6051.78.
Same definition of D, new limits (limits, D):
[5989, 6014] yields 6012.89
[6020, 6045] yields 6021.20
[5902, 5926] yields 5903.14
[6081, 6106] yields 6090.92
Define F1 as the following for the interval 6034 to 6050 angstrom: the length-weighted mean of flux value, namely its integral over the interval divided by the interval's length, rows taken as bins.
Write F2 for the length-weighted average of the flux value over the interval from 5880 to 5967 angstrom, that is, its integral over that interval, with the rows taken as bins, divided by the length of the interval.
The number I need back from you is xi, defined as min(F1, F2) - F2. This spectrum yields 0.00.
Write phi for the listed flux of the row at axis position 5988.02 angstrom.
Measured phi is 2.829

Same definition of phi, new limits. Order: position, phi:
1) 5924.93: 2.419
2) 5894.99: 2.373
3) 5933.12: 2.149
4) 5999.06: 2.572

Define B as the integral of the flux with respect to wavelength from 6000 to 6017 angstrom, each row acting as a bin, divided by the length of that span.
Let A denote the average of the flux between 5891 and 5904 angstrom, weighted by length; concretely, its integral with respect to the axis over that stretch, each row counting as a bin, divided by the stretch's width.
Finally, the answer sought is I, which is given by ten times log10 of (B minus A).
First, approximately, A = 2.37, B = 2.97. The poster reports -2.2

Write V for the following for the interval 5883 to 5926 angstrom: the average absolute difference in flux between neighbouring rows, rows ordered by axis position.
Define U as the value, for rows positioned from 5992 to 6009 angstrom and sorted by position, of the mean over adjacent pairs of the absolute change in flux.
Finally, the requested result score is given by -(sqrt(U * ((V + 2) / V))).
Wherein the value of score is -1.6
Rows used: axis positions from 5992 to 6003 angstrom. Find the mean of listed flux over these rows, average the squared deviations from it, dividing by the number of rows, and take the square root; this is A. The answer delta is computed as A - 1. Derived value -0.810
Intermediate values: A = 0.190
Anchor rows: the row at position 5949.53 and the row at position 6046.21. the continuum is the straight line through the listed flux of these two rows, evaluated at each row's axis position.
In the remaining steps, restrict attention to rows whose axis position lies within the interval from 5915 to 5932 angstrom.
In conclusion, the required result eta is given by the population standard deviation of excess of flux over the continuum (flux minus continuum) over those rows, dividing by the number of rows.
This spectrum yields 0.197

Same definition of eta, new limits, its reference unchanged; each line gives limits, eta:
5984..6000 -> 0.165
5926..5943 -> 0.330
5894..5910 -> 0.195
